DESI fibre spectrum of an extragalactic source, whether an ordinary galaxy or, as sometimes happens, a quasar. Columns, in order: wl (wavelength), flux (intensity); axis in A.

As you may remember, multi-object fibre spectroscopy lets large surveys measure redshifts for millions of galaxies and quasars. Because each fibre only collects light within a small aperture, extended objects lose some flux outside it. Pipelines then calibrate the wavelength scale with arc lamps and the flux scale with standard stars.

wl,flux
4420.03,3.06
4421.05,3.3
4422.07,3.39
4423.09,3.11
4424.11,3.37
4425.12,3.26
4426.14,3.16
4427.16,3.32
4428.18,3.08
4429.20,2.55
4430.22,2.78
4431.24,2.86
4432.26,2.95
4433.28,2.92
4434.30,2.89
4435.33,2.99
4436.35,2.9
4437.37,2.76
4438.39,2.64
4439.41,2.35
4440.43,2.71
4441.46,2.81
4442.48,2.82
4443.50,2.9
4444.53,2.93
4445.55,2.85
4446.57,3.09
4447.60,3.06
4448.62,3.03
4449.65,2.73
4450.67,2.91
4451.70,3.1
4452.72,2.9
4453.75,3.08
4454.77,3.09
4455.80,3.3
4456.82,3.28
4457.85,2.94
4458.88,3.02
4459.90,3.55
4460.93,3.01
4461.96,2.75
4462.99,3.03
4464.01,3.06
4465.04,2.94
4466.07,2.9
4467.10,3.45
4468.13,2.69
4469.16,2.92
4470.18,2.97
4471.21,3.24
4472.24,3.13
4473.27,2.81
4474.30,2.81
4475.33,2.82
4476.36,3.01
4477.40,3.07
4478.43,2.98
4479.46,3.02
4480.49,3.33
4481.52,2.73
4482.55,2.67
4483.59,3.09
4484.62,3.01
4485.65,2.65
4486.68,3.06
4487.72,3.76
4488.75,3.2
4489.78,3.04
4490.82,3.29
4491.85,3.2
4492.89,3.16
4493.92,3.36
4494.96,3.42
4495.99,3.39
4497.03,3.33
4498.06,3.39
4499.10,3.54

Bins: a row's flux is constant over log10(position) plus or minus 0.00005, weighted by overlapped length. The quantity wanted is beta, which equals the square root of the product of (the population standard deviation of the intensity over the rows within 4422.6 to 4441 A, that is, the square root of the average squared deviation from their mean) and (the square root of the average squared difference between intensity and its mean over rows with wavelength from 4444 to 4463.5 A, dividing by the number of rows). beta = 0.222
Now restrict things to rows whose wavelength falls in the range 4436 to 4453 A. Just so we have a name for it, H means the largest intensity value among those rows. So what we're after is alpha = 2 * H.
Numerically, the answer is 6.2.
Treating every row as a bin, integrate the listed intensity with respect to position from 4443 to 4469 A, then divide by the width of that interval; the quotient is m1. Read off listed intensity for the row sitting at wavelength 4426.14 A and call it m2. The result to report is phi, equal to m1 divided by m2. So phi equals 0.96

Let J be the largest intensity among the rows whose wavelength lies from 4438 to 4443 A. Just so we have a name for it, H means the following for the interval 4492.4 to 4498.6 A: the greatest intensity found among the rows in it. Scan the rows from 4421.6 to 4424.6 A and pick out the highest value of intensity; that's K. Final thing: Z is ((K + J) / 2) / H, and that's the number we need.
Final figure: 0.91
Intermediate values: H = 3.42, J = 2.82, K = 3.39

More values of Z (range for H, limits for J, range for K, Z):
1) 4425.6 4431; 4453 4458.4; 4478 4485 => 1.00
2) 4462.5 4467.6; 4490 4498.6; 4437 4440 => 0.90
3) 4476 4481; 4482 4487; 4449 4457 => 0.96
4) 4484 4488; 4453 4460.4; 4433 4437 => 0.87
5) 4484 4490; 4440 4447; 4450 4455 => 0.82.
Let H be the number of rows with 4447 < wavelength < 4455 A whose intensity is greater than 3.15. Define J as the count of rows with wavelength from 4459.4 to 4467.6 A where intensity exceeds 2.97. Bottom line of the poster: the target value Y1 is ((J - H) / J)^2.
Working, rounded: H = 0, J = 5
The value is 1.0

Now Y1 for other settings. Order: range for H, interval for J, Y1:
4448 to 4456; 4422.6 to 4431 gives 0.7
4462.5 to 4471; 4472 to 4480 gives 0.6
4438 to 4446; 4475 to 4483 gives 1.0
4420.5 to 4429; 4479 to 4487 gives 0.0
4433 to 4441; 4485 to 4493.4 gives 1.0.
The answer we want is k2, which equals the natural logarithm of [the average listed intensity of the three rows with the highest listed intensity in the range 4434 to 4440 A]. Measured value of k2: 1.07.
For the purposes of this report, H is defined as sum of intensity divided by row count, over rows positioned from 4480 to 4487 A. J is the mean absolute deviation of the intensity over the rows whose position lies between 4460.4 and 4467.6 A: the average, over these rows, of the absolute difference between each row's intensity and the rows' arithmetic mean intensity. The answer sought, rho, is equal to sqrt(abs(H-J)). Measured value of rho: 1.67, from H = 2.93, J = 0.137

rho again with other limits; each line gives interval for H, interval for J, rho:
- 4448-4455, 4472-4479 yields 1.69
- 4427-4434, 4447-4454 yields 1.68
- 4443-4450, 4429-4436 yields 1.68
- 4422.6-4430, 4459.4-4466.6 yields 1.72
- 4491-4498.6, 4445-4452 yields 1.79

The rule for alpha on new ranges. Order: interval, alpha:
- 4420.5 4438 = 6.8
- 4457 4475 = 7.1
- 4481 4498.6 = 7.5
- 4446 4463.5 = 7.1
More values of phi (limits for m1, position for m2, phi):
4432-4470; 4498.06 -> 0.87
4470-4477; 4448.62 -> 0.98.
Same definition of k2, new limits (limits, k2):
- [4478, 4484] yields 1.15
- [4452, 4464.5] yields 1.22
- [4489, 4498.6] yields 1.22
